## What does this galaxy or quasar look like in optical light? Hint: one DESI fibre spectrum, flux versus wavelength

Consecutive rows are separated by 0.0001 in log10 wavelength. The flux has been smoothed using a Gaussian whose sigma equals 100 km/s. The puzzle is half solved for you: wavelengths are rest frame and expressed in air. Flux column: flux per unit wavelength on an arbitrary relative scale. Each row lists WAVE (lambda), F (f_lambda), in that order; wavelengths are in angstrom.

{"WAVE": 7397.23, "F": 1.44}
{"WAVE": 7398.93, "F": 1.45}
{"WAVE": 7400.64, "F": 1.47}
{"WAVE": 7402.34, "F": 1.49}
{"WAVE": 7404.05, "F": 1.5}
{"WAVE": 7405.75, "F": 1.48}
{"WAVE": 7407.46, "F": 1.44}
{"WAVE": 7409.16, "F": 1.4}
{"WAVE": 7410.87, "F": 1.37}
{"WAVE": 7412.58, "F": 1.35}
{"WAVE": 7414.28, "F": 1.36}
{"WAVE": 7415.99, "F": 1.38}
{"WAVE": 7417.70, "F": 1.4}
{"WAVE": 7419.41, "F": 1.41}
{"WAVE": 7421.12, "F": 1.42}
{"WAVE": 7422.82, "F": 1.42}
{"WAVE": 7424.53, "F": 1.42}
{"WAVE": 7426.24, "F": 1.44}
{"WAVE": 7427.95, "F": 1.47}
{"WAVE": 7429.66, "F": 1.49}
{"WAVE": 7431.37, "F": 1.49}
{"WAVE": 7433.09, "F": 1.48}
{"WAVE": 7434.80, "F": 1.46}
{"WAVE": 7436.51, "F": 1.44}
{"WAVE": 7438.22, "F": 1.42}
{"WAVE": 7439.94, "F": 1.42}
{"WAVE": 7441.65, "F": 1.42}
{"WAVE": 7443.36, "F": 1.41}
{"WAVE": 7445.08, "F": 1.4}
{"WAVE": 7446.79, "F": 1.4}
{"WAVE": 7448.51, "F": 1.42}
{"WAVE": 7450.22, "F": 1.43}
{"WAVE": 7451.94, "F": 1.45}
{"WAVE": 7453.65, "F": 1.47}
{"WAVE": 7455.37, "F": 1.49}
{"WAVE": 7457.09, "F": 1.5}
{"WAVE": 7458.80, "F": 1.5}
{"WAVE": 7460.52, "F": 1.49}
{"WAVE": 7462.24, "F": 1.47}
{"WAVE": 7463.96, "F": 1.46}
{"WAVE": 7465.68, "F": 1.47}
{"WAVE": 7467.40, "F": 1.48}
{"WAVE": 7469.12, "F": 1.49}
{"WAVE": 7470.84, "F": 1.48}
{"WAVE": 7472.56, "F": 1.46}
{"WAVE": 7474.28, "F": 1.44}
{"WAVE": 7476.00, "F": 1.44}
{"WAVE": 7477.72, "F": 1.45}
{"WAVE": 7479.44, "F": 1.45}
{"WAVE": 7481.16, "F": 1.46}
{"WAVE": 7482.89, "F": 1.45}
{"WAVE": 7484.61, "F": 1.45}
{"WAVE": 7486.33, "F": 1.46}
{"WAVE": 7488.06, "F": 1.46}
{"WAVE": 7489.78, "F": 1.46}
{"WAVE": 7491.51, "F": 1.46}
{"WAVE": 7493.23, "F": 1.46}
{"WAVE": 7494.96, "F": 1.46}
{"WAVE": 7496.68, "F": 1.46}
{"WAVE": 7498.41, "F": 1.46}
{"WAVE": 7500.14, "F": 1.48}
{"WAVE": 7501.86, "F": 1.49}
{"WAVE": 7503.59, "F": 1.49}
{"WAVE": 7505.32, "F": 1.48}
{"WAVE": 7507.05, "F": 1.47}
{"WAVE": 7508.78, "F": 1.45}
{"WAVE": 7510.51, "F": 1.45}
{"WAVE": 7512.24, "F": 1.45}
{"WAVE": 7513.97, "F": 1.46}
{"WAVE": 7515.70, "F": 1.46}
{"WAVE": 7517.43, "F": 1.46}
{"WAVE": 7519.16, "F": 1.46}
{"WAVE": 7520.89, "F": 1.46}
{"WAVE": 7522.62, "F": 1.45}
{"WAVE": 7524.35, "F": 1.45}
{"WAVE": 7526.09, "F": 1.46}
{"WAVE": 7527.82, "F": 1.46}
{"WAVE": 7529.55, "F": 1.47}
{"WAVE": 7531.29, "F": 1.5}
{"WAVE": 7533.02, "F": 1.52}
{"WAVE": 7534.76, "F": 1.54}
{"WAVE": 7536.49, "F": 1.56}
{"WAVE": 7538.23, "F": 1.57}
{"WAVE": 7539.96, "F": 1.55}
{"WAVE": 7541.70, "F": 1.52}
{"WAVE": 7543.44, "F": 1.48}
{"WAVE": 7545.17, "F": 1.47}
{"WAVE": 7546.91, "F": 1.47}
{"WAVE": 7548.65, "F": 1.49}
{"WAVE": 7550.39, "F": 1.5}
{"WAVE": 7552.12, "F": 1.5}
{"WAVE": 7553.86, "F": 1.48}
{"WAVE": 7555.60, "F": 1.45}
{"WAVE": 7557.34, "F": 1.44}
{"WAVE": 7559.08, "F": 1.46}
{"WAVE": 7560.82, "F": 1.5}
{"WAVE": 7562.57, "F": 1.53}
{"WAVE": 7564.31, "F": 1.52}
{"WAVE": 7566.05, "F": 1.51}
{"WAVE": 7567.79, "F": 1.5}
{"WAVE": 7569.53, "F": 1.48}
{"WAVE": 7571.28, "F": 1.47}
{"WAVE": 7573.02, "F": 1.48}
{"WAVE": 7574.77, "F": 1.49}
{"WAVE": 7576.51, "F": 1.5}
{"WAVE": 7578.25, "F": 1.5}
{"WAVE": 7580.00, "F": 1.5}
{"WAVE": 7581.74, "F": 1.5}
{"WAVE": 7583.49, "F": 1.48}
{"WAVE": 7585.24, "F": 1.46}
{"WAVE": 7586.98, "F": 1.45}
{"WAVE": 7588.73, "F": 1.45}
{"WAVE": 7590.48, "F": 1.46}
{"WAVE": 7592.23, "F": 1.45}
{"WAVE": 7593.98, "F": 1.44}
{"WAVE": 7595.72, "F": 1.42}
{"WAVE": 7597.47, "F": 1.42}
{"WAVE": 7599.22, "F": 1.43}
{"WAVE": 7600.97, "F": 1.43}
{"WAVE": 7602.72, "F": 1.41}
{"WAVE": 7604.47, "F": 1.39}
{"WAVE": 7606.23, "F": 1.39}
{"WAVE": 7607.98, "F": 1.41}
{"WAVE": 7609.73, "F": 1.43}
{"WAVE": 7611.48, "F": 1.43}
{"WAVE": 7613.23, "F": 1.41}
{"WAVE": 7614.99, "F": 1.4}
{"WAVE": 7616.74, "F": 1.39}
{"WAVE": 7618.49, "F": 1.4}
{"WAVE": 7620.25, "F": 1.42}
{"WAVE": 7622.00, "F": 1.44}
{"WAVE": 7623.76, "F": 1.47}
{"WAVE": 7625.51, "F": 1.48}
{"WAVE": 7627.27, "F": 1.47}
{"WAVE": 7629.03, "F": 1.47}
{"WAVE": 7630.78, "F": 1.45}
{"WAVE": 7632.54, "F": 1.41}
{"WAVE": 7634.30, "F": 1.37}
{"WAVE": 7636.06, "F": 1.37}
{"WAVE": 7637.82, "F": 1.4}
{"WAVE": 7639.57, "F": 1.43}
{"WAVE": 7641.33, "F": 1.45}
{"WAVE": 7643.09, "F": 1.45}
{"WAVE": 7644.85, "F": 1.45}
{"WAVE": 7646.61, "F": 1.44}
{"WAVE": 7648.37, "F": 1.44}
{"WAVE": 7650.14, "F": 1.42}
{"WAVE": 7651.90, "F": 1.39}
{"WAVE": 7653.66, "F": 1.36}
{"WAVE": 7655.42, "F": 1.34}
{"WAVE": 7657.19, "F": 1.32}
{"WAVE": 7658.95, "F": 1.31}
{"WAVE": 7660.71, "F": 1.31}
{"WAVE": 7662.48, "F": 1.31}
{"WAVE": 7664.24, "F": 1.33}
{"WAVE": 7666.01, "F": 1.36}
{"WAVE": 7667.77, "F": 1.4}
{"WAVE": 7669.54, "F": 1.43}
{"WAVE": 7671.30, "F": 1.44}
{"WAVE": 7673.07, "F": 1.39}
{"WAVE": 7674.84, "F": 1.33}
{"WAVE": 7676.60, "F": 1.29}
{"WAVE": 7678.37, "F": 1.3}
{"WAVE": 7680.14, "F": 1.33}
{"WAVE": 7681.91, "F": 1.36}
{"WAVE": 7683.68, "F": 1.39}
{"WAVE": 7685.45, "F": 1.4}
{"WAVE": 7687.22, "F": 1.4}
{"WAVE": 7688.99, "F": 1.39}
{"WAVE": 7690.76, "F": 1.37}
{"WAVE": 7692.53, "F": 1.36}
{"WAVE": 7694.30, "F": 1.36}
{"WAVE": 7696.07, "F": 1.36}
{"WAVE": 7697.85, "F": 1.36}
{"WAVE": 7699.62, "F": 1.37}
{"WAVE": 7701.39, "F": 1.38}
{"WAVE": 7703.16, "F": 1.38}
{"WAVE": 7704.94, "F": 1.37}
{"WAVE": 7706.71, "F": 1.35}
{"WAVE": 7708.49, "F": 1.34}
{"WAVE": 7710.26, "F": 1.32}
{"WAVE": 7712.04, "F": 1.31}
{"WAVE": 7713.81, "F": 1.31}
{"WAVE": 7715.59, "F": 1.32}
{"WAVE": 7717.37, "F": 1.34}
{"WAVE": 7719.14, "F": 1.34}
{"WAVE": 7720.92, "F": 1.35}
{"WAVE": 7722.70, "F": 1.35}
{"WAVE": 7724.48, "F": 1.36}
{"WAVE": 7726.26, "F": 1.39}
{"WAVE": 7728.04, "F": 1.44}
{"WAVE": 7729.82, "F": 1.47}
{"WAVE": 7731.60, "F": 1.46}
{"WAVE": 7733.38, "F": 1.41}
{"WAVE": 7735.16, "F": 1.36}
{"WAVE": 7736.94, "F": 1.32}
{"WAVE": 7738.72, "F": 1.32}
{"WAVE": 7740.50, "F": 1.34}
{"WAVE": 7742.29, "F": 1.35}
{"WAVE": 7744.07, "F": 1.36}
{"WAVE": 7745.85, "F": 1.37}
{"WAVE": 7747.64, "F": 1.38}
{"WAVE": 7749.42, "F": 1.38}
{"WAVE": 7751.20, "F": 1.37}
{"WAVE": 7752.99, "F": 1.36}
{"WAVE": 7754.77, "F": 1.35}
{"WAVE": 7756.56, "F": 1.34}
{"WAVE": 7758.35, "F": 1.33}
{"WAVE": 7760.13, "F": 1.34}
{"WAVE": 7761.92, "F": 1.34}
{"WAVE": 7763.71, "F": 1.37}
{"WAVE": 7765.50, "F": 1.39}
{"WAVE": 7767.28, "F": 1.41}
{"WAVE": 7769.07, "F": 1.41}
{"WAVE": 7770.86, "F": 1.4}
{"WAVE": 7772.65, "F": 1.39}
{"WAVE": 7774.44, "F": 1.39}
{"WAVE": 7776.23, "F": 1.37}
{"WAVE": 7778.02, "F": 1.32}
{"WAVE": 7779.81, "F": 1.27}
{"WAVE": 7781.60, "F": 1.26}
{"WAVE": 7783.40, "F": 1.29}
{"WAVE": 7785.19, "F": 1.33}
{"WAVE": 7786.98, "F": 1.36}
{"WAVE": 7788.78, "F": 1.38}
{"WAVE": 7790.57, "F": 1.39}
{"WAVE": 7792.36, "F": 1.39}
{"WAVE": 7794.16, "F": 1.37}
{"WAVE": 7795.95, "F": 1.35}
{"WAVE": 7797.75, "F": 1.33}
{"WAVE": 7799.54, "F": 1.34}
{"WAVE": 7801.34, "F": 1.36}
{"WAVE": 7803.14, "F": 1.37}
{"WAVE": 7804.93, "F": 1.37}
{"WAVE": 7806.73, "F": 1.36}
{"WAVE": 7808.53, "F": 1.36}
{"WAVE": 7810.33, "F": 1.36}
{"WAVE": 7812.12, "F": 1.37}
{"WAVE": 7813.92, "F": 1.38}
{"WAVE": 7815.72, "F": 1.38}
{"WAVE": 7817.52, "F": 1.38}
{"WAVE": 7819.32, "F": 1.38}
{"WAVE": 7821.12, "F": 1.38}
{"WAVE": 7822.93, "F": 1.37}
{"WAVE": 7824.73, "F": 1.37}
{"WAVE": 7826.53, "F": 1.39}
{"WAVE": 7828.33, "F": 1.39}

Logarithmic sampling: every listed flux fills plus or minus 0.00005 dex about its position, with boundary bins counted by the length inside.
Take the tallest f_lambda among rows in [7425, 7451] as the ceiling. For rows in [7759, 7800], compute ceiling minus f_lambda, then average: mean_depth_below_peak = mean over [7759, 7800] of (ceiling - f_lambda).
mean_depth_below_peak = 0.13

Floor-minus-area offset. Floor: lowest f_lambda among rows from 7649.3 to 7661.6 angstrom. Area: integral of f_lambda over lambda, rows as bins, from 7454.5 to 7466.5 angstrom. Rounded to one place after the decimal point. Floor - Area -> -16.5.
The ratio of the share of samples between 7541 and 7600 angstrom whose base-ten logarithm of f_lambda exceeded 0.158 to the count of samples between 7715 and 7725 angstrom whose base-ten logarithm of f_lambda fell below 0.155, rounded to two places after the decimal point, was 0.15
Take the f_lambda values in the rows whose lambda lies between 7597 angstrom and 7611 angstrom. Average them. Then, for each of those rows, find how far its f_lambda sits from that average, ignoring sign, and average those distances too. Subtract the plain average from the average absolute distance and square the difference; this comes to 1.96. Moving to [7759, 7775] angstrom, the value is 1.85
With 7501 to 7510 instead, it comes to 2.14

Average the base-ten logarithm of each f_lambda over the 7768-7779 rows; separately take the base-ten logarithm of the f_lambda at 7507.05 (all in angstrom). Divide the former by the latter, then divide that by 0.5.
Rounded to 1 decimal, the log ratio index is 1.7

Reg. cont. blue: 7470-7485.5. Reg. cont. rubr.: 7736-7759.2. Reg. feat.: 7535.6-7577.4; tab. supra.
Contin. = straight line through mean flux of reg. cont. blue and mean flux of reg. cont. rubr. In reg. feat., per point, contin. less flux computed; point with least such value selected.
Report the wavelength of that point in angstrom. 7538.23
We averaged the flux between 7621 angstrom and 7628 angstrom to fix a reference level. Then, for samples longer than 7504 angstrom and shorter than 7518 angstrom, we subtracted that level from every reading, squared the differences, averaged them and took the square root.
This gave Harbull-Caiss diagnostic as 0.011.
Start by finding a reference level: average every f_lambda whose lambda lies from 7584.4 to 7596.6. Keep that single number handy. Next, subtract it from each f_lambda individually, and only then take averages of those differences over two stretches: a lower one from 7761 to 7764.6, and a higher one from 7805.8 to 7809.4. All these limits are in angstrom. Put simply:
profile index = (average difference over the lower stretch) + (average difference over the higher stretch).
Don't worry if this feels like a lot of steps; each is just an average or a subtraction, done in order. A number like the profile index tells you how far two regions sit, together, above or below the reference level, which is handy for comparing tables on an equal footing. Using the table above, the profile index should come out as -0.18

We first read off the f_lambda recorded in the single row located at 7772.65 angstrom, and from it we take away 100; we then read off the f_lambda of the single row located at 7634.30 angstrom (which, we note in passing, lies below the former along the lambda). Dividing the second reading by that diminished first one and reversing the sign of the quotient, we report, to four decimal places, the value 0.0139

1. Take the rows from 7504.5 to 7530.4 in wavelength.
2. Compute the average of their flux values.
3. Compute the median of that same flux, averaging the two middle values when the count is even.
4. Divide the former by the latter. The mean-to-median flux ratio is 1.00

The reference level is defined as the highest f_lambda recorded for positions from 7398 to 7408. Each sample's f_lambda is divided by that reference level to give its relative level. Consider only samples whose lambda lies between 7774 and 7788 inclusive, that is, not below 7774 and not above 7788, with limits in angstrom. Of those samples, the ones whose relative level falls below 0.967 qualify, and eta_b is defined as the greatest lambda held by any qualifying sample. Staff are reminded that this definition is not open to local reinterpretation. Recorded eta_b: 7786.98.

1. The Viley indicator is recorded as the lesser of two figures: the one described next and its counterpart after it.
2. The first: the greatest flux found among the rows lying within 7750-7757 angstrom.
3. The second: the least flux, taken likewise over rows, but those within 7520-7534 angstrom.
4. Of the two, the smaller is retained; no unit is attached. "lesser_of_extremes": 1.370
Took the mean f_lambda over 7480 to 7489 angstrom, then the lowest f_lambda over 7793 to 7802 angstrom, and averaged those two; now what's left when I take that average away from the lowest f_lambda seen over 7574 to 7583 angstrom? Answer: 0.10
